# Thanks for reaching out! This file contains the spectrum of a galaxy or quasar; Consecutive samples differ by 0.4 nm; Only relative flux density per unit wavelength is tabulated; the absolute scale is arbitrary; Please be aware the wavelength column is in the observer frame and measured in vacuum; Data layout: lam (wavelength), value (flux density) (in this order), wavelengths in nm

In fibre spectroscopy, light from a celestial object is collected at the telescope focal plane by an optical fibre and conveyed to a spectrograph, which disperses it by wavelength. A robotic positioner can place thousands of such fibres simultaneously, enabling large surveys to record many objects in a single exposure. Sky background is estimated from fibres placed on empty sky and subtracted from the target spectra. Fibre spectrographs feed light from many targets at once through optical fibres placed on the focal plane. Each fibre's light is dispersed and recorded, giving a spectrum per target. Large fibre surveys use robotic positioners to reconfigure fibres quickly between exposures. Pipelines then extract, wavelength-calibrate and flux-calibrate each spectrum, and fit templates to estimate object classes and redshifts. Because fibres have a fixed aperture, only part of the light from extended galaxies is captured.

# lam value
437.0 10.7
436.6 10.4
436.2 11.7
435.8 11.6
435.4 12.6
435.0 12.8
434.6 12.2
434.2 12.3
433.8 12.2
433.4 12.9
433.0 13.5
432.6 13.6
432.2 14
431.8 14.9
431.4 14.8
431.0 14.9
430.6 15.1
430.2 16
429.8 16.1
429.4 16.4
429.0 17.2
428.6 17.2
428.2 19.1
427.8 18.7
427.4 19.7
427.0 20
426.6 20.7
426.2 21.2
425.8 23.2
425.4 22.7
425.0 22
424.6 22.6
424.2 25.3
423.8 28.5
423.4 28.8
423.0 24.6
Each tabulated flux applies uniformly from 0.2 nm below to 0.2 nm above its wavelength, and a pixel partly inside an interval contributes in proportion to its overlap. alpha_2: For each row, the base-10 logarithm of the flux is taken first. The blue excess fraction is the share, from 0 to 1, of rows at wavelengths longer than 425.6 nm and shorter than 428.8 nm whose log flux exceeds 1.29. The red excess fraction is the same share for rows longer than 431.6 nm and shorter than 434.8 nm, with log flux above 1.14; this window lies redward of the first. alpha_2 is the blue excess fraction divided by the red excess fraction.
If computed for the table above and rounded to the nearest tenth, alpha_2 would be 2.5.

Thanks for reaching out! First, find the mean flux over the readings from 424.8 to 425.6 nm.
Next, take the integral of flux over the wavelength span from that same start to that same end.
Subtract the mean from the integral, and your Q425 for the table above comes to -4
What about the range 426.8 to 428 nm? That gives 4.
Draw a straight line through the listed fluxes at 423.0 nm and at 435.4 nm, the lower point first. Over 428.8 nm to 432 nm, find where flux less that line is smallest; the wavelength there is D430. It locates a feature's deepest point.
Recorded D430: 430.6 nm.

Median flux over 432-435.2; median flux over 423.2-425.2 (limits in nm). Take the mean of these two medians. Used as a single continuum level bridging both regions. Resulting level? 19.1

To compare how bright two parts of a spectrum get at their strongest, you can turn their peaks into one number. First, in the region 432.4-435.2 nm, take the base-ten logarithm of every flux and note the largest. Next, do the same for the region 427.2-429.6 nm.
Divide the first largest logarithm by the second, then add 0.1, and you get 0.98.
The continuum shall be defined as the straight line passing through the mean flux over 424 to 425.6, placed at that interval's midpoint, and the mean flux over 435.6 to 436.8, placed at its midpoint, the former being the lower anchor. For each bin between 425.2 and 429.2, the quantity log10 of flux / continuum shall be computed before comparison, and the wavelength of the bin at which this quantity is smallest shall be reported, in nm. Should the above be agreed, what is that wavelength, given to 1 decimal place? 428.6 nm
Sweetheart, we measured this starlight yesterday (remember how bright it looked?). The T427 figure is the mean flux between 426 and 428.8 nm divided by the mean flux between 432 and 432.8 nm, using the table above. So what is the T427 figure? 1.41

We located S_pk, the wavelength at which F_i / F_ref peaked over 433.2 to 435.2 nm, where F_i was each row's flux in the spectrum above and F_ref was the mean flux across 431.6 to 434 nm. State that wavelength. 433.4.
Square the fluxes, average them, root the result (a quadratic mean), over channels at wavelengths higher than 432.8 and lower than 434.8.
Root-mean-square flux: 12.6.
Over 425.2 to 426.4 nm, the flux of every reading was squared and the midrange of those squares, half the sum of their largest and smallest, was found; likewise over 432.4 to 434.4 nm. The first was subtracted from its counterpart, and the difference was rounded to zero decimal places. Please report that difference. -327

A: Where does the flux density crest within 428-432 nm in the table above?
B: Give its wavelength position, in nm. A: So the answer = 428.2 nm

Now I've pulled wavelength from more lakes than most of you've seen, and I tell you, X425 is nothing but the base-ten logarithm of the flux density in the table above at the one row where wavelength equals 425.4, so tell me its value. 1.36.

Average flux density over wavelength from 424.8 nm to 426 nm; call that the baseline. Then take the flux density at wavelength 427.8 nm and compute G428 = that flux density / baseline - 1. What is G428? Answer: -0.17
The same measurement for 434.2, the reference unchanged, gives -0.46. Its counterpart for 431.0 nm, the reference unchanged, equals -0.34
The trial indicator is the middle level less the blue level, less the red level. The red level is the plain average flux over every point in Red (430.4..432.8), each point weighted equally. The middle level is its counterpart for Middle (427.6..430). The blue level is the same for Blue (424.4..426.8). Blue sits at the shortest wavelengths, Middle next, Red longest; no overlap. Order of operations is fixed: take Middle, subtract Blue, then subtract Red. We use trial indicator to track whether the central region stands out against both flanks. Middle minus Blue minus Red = -19.2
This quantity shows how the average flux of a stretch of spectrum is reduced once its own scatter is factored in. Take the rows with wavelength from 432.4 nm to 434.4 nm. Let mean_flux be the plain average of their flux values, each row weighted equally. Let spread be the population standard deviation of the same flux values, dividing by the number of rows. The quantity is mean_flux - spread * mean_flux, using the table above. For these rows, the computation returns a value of 5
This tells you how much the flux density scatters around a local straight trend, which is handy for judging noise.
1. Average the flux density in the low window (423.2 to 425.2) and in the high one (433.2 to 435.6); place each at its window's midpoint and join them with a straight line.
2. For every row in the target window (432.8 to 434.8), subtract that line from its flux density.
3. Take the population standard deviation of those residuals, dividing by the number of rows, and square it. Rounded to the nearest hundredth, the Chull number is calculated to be 0.13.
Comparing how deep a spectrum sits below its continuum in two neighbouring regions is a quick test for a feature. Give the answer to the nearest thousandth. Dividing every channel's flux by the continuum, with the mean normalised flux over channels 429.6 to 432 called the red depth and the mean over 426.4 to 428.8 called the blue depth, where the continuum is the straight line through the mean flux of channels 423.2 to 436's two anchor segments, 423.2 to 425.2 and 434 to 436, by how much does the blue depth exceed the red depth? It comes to 0.023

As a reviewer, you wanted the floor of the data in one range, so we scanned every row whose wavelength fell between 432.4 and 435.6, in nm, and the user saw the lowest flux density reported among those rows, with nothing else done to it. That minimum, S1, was 12.2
